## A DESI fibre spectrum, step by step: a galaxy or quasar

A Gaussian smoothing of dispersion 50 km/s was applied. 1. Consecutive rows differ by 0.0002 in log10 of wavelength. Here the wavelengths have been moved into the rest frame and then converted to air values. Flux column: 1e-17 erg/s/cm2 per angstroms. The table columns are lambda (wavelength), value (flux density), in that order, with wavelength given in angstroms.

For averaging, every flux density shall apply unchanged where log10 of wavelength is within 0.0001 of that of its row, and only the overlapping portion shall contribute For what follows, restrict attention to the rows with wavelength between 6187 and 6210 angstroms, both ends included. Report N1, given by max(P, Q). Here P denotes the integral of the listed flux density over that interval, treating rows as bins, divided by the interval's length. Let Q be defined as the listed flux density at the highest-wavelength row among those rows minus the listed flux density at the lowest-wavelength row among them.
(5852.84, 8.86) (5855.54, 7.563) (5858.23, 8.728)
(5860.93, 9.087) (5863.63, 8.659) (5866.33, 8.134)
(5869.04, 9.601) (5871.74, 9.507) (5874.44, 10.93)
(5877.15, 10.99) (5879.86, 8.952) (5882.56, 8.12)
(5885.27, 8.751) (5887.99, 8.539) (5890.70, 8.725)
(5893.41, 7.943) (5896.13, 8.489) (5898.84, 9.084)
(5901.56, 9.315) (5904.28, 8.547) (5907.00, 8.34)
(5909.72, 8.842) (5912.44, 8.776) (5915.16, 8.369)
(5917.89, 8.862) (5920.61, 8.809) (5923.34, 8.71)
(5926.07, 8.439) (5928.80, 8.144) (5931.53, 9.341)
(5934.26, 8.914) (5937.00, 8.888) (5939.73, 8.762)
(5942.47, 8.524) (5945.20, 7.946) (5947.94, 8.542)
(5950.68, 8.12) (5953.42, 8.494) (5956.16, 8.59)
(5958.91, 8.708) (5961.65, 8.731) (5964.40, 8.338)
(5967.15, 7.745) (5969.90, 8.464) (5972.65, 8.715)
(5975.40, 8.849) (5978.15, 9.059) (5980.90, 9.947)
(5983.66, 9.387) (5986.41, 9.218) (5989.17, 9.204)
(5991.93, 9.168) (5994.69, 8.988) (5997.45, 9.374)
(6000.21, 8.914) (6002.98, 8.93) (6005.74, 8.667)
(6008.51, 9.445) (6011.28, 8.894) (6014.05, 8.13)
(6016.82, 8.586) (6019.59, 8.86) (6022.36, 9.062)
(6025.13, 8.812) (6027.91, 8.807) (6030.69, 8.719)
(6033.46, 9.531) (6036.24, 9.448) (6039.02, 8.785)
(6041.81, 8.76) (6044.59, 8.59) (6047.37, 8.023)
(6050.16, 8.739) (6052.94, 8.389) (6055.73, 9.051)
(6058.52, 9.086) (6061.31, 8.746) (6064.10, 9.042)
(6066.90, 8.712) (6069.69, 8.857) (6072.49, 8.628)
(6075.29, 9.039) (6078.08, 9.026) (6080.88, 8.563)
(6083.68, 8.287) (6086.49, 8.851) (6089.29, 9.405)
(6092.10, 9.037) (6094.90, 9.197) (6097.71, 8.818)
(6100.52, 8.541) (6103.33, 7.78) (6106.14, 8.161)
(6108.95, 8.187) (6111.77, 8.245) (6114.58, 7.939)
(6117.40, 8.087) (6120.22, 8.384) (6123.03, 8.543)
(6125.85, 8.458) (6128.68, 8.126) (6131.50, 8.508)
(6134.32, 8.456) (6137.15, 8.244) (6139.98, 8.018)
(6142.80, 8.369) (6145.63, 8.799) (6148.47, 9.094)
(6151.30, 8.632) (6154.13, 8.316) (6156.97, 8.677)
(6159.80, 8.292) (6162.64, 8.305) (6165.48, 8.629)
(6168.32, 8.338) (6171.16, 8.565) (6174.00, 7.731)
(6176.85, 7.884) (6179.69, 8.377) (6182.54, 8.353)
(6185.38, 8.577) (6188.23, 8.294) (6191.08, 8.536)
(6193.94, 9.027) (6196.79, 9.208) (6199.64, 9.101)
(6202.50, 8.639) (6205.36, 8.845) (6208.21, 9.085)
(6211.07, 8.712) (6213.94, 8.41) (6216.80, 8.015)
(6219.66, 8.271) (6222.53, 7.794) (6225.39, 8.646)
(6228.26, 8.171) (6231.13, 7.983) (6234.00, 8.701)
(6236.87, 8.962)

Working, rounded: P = 8.84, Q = 0.8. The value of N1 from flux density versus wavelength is 8.84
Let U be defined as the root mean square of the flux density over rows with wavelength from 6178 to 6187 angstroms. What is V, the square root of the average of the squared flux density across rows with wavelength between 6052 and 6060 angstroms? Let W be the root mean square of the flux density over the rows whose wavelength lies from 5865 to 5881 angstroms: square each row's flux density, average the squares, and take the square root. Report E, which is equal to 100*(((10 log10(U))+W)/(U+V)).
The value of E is 110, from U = 8.44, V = 8.85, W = 9.7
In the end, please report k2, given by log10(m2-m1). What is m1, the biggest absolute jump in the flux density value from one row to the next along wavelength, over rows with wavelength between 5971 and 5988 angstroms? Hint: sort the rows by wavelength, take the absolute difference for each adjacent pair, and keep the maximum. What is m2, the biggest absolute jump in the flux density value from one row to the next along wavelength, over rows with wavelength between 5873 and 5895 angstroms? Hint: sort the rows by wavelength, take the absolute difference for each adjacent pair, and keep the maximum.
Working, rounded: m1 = 0.9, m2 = 2.04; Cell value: 0.1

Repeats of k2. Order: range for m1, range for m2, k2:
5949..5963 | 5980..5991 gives -0.7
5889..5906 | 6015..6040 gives -1.5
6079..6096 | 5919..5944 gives -0.2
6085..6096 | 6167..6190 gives -0.6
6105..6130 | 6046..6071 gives -0.4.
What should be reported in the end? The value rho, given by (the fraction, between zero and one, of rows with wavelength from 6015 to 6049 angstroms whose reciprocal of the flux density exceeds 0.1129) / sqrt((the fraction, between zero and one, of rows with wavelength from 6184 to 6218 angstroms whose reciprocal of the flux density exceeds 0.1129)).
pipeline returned 0.82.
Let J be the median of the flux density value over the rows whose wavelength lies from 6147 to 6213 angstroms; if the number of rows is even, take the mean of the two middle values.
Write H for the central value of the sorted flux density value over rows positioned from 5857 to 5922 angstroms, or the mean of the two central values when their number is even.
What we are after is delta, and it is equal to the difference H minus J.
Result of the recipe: 0.2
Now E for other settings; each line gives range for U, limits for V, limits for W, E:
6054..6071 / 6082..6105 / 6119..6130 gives 101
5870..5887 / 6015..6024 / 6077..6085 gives 100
